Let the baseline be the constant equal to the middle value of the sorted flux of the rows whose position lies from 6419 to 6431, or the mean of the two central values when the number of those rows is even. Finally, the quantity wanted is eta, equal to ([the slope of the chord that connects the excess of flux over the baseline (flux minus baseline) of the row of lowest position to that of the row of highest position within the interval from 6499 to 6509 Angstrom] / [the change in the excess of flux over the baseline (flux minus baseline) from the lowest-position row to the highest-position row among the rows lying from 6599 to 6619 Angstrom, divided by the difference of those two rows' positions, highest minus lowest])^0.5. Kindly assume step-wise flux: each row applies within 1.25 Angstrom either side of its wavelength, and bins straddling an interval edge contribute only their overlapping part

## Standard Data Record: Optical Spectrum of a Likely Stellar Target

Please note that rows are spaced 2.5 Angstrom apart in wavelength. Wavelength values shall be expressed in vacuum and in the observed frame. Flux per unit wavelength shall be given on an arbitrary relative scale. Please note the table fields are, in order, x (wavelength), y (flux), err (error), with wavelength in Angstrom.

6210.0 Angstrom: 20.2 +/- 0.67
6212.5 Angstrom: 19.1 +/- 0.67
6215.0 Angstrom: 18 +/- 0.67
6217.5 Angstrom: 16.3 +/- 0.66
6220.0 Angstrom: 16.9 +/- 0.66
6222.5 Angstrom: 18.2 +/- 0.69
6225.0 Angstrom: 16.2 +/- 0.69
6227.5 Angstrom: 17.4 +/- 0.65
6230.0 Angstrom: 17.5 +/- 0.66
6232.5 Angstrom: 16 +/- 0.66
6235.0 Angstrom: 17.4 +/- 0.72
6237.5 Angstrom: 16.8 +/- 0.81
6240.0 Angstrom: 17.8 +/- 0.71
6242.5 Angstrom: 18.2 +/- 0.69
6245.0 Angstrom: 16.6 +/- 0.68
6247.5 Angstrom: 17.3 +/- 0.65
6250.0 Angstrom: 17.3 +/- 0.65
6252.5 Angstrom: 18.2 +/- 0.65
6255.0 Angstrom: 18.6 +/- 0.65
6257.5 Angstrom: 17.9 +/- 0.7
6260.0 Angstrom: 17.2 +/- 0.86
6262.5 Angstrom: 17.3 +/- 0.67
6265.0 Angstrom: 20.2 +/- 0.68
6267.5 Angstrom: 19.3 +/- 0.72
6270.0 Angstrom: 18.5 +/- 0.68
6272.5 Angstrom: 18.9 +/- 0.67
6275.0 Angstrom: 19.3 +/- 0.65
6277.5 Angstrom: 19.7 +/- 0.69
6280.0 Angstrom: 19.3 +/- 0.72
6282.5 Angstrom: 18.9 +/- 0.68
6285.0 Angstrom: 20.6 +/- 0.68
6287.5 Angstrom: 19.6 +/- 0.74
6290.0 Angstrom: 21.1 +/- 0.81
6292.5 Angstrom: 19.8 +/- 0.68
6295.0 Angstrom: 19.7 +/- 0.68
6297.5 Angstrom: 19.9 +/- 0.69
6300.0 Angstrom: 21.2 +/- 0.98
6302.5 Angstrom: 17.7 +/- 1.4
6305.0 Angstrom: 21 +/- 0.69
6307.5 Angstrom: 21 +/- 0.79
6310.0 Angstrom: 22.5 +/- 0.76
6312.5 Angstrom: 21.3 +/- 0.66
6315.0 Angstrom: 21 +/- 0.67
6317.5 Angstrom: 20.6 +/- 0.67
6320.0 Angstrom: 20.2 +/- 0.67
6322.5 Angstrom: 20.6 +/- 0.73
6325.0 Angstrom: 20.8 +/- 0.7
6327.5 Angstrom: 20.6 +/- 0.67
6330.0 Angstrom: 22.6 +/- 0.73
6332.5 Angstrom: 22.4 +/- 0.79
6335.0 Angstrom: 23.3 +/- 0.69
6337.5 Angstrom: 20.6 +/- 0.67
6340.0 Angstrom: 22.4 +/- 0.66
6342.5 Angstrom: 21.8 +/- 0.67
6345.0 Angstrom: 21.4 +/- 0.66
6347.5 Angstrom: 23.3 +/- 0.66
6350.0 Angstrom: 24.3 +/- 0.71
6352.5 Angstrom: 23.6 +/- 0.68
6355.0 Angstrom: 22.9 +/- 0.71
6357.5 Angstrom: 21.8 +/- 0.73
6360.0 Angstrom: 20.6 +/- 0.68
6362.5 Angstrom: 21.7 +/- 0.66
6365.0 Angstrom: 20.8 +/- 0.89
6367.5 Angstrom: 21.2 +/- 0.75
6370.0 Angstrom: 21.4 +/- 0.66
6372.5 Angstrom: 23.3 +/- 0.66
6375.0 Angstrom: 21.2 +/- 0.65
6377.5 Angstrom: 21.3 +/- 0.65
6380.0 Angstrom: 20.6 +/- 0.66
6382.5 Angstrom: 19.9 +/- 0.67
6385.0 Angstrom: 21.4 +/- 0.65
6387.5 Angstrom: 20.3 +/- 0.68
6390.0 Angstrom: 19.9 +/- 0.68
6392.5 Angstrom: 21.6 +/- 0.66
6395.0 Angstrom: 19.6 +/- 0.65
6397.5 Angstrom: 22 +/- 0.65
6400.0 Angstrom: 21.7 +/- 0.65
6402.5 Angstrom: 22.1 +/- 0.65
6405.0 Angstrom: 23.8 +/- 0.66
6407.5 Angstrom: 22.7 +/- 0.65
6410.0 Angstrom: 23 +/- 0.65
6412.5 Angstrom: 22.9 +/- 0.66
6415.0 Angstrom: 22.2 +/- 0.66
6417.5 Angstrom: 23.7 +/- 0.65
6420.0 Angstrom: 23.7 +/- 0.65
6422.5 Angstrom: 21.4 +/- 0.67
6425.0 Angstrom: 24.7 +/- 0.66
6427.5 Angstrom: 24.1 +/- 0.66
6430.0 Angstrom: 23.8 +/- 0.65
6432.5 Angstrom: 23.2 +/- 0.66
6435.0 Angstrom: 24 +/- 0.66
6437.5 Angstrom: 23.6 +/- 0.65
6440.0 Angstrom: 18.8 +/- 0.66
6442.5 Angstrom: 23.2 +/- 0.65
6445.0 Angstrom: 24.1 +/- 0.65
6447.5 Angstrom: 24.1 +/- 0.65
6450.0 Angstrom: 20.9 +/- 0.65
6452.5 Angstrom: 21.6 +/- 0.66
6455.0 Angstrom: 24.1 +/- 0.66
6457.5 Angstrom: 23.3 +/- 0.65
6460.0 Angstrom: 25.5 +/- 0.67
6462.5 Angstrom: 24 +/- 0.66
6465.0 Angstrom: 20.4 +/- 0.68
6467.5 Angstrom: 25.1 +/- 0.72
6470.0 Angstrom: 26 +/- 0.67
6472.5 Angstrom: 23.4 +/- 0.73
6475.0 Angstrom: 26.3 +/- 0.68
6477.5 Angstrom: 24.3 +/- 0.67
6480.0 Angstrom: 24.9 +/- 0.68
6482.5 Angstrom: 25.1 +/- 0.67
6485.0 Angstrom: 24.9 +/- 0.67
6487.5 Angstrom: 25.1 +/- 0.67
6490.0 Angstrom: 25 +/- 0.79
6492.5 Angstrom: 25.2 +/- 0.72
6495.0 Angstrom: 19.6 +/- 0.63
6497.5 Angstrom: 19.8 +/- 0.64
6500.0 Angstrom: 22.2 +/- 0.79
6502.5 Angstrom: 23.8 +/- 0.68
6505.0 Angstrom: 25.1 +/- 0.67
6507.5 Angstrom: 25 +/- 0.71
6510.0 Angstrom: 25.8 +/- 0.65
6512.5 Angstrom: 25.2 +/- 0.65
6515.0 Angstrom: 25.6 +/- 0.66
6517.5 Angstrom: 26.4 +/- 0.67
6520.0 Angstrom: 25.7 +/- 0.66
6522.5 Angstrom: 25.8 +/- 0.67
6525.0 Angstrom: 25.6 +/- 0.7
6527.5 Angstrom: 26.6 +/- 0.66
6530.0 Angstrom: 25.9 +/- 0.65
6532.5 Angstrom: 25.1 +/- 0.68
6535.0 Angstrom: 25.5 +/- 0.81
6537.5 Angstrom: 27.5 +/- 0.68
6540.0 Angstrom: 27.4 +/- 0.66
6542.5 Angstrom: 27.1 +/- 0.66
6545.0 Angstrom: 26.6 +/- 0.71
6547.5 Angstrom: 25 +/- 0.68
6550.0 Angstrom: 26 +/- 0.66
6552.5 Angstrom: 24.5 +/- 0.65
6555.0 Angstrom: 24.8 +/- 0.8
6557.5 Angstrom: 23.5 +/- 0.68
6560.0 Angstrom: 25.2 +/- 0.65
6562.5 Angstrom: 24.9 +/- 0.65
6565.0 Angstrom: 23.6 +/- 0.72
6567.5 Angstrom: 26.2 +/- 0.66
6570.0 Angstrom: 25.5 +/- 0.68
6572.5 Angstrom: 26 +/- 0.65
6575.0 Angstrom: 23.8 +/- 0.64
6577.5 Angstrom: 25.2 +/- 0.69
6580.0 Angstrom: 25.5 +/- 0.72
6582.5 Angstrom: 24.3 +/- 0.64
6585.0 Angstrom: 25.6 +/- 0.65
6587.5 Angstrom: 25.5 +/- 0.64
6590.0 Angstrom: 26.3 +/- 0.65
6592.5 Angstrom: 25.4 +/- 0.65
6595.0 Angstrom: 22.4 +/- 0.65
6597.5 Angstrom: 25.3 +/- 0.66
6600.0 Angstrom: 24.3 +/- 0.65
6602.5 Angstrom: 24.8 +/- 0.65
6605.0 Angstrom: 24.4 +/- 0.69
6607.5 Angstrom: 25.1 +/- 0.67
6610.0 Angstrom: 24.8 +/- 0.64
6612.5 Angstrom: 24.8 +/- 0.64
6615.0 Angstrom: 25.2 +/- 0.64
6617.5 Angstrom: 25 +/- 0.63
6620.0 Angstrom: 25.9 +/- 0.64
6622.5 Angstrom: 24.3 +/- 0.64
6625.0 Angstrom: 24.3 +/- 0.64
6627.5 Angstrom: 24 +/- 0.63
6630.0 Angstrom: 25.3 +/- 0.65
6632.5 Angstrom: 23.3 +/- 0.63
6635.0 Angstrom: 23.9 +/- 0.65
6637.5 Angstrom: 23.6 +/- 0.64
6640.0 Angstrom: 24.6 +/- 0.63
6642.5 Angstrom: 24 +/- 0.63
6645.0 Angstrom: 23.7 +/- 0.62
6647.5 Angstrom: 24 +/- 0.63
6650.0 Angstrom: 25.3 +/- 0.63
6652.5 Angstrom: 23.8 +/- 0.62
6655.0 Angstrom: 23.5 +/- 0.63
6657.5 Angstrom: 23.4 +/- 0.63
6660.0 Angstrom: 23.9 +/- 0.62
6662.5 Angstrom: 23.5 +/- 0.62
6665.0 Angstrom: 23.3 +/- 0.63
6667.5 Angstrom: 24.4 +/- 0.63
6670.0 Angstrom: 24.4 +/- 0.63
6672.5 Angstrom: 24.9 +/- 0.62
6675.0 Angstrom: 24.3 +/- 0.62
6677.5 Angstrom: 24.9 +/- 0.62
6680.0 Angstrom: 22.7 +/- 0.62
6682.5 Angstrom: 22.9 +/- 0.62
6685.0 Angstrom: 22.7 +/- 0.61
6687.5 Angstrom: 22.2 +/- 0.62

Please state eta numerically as 3.1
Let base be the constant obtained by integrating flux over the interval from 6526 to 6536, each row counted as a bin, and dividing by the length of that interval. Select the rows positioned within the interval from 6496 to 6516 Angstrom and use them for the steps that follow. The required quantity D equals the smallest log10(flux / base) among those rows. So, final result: -0.115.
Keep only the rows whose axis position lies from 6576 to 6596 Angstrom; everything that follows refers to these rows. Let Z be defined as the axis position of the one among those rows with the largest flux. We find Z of 6590.0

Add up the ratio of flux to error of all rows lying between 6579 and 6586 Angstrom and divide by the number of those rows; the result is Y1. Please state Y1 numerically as 38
